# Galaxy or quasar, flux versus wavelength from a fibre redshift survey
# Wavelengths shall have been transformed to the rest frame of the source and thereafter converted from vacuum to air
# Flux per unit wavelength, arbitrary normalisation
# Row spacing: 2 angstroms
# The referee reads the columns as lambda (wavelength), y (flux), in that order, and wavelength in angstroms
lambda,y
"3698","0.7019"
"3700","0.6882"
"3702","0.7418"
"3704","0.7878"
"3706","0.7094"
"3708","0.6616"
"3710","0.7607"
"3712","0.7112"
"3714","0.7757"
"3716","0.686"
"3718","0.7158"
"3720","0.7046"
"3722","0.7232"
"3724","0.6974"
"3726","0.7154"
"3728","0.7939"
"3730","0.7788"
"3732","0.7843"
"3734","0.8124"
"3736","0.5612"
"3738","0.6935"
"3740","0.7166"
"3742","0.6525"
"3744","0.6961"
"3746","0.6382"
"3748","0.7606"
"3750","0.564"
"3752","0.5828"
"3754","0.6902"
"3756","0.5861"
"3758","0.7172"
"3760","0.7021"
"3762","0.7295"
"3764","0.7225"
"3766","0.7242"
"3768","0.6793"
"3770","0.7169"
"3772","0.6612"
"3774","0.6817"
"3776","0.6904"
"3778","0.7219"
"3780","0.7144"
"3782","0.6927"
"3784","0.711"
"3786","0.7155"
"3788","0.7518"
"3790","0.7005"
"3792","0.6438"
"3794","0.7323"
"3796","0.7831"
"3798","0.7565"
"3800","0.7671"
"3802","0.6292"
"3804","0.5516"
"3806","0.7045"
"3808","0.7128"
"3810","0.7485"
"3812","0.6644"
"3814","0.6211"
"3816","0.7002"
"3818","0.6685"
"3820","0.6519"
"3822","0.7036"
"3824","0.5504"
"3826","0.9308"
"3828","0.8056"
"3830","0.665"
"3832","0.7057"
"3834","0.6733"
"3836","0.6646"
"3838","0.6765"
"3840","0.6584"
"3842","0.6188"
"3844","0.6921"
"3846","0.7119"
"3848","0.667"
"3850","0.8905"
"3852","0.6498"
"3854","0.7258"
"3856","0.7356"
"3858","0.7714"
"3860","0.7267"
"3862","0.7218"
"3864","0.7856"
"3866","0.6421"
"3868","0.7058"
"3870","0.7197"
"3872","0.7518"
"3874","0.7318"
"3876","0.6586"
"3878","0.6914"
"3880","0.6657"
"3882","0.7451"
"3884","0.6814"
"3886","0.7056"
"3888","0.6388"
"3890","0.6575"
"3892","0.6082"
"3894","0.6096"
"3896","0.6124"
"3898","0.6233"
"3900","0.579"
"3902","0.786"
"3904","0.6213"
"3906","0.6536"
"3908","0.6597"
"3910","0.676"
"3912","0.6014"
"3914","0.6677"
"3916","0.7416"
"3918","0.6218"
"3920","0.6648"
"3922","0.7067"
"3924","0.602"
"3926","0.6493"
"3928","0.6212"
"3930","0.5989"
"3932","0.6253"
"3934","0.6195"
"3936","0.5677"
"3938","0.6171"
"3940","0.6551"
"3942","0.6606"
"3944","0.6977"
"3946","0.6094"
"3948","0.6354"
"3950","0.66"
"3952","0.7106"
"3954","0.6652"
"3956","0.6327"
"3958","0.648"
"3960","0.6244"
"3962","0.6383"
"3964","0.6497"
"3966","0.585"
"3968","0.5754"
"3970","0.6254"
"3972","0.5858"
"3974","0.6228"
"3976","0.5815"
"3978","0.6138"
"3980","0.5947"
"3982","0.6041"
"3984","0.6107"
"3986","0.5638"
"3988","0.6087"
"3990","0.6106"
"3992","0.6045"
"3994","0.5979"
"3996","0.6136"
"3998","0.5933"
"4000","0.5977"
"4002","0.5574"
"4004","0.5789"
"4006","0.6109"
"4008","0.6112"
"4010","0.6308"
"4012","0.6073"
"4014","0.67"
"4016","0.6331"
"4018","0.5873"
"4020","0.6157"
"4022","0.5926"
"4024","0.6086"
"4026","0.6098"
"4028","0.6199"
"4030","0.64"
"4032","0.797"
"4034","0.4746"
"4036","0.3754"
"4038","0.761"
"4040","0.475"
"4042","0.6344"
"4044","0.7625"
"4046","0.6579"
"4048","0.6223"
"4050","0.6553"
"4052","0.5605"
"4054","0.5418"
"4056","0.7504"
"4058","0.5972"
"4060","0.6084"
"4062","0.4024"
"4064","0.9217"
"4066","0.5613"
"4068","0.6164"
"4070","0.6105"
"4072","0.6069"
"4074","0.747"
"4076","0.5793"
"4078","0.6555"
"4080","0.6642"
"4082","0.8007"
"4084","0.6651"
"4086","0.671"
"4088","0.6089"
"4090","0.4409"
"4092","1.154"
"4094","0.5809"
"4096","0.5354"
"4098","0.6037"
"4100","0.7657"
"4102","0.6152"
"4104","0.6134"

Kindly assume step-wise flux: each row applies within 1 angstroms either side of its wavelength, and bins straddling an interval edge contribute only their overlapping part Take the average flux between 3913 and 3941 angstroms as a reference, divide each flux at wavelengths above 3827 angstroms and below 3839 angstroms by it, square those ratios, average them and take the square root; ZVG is 1.09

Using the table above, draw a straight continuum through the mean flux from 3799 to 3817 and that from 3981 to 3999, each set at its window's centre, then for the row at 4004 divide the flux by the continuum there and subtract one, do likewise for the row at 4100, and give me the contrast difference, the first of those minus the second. -0.41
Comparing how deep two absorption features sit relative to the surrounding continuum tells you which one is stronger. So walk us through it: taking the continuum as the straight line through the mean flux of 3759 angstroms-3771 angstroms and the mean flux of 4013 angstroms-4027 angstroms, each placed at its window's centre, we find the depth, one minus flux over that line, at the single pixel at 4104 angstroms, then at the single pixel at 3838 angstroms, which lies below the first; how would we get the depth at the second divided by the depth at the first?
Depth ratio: 0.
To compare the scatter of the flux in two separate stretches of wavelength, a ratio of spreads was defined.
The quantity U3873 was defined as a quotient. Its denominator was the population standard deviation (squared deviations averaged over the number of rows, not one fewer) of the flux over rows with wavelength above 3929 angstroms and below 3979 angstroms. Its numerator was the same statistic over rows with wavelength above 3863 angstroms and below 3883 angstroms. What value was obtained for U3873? 1.2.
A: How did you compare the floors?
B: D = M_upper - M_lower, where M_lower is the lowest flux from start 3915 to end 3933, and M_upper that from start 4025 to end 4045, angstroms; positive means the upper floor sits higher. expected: -0.22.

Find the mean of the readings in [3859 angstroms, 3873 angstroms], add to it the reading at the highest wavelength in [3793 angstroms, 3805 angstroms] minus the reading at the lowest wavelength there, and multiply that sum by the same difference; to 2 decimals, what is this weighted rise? -0.10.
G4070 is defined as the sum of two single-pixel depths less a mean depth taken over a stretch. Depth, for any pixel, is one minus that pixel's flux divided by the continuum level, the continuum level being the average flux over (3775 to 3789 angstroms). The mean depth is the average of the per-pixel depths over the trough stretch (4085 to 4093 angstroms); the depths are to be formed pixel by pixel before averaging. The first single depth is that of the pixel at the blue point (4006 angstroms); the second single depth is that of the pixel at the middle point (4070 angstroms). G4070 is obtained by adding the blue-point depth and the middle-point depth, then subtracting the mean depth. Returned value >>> 0.3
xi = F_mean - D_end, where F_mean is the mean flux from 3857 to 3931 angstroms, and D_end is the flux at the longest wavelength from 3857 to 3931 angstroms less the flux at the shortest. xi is 0.85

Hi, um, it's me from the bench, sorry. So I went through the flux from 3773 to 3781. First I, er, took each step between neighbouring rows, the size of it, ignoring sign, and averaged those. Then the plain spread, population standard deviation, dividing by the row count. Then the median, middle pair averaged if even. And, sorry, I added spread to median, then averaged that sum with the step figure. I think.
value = 0.37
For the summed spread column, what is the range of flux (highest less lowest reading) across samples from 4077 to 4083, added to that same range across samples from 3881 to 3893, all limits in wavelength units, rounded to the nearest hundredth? 0.28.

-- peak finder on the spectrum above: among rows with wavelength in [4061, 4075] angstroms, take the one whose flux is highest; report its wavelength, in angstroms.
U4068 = 4064 angstroms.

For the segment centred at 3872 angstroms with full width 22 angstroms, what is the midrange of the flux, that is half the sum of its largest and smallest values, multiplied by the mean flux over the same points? 0.51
